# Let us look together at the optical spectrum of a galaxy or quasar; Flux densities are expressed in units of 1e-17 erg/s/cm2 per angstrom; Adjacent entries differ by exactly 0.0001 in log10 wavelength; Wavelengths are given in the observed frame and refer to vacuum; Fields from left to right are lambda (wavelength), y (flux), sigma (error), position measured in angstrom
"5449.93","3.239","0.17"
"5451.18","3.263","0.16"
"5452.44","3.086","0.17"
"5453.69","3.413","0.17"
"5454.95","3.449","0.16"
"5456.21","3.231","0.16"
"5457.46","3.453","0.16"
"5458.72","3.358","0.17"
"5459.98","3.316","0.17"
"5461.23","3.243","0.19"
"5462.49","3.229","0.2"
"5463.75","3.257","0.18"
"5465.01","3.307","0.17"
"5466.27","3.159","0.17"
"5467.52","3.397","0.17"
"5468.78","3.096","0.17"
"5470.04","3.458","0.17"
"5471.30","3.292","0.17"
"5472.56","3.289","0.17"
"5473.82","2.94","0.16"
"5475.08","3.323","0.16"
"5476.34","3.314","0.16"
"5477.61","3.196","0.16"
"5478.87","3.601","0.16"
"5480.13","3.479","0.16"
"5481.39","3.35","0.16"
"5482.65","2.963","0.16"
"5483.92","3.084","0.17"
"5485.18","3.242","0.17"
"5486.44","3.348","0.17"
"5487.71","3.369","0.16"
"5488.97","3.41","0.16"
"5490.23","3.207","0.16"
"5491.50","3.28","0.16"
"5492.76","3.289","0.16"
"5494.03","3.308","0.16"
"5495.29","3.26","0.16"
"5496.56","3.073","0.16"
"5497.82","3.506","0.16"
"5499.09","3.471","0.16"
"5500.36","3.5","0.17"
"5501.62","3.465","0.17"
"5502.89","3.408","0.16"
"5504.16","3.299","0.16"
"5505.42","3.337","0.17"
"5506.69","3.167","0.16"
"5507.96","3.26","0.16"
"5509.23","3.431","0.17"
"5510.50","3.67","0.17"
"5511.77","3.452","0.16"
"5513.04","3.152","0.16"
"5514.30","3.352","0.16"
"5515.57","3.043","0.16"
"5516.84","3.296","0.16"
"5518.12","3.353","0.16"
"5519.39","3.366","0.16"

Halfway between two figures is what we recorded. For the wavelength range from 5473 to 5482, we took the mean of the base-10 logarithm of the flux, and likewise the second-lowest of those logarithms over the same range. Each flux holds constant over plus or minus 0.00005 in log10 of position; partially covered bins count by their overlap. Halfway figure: 0.5121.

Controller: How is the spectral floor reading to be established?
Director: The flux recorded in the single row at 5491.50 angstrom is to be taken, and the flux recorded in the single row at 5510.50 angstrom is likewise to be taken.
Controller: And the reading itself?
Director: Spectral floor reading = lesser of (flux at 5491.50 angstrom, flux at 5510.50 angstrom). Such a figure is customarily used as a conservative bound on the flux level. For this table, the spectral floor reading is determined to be 3.28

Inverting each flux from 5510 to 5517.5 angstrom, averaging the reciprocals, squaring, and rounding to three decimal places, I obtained 0.091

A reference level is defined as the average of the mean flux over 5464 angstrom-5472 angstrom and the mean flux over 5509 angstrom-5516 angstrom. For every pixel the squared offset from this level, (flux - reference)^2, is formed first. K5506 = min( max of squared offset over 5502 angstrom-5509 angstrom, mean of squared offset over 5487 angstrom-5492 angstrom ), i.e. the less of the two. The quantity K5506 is 0.006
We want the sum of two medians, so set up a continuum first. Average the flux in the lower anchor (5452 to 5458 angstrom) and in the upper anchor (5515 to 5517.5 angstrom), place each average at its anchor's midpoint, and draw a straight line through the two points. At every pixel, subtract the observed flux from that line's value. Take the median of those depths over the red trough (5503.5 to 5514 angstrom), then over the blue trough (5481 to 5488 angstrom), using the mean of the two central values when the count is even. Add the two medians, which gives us -0.16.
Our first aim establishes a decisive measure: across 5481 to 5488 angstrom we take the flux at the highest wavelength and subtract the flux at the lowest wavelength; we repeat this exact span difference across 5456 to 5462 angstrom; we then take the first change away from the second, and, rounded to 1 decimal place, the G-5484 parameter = 0.0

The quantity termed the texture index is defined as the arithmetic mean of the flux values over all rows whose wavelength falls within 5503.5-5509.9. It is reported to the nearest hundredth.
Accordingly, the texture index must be 3.30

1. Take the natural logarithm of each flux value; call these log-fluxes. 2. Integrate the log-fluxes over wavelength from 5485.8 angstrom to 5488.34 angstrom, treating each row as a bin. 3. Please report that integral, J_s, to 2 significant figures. 3.1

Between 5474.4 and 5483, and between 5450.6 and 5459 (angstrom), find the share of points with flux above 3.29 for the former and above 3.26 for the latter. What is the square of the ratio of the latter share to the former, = 1.0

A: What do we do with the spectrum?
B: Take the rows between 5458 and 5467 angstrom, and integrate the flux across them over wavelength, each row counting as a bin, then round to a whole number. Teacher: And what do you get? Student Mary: 29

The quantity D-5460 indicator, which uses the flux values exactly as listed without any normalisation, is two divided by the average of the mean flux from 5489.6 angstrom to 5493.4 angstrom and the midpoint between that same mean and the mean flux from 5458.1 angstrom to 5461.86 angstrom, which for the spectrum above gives 0.612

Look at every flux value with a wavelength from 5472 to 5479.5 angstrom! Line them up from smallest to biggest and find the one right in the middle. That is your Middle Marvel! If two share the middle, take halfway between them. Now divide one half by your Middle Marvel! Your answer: 0.151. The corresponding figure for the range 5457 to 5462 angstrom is 0.150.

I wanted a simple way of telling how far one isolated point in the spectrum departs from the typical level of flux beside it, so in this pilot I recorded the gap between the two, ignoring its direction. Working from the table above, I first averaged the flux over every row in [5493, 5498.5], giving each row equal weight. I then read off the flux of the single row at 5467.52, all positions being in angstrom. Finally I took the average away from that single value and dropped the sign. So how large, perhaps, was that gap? 0.110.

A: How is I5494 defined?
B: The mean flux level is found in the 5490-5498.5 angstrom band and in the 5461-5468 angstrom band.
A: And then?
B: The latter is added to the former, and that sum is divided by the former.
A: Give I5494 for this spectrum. 2.00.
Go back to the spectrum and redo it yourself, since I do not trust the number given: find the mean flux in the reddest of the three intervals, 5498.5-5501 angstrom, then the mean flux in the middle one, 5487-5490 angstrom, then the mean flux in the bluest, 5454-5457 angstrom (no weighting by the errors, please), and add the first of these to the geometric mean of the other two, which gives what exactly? 6.85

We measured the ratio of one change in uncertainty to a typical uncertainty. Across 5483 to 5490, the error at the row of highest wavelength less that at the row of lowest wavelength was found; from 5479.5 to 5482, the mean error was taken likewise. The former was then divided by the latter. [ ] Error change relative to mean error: -0.06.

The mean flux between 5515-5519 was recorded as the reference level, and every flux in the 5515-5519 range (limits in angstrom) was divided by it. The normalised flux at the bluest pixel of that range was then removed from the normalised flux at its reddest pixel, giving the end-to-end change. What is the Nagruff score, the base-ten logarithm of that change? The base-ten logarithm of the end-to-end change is -1.02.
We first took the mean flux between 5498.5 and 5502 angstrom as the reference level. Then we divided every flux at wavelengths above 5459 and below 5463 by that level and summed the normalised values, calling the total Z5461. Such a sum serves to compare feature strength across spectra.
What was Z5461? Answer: 2.81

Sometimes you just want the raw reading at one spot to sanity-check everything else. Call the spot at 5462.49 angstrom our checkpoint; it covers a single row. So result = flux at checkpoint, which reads 3.229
